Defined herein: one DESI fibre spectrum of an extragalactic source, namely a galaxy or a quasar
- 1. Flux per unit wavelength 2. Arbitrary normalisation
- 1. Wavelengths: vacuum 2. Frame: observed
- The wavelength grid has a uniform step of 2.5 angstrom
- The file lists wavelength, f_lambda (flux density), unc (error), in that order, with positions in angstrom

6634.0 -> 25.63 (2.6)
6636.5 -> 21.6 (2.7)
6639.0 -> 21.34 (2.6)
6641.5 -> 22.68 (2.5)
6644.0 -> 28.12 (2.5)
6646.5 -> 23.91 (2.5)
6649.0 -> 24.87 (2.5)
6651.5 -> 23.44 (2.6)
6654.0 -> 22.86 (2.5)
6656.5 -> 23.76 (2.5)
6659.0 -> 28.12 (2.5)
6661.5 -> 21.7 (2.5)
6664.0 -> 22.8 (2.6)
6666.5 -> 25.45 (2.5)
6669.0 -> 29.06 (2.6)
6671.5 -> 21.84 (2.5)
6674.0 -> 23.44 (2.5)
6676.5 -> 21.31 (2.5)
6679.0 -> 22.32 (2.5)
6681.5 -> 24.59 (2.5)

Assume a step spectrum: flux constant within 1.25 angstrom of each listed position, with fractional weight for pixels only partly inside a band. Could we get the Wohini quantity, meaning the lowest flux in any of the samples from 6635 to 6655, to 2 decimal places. 21.34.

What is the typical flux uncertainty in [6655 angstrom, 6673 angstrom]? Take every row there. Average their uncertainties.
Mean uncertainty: 2.53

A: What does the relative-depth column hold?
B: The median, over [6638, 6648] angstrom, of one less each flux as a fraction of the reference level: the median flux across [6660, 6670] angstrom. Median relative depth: 0.034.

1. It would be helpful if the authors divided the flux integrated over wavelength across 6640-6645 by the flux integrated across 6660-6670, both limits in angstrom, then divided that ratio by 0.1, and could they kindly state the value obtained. 5.1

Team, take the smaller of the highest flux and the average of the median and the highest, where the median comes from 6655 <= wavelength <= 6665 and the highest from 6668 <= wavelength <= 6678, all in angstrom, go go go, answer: 26.2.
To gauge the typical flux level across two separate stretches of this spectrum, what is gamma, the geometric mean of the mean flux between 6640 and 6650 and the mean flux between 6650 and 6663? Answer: 24.4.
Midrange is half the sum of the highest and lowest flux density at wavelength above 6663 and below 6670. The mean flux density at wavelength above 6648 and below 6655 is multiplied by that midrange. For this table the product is 615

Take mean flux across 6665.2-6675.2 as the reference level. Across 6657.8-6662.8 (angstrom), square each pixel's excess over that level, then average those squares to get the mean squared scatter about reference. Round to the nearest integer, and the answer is 10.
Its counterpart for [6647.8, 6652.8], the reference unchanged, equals 1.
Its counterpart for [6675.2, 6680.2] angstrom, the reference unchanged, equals 10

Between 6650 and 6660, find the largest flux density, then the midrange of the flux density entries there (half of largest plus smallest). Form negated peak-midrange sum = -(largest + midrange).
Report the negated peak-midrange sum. -53.6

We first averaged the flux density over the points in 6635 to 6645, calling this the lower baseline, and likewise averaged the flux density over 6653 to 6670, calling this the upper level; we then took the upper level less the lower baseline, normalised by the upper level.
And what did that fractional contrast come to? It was 0.06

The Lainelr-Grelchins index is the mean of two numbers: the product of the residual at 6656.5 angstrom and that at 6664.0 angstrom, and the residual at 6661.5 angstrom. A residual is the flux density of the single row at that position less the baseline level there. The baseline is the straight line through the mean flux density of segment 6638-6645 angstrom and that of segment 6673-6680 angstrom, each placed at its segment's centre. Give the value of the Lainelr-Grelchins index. -0.7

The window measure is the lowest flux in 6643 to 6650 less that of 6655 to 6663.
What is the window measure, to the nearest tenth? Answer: 2.2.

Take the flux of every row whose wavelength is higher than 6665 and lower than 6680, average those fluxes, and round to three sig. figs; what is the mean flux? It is 23.9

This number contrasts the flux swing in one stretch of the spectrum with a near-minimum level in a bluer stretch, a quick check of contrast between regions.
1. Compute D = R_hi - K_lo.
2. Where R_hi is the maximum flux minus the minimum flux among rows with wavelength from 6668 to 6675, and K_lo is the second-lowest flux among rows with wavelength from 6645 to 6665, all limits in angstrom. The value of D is -15.6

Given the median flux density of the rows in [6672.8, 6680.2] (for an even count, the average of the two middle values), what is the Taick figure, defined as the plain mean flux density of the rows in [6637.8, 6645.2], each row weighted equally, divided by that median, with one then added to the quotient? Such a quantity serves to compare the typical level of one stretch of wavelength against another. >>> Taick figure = 2.08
